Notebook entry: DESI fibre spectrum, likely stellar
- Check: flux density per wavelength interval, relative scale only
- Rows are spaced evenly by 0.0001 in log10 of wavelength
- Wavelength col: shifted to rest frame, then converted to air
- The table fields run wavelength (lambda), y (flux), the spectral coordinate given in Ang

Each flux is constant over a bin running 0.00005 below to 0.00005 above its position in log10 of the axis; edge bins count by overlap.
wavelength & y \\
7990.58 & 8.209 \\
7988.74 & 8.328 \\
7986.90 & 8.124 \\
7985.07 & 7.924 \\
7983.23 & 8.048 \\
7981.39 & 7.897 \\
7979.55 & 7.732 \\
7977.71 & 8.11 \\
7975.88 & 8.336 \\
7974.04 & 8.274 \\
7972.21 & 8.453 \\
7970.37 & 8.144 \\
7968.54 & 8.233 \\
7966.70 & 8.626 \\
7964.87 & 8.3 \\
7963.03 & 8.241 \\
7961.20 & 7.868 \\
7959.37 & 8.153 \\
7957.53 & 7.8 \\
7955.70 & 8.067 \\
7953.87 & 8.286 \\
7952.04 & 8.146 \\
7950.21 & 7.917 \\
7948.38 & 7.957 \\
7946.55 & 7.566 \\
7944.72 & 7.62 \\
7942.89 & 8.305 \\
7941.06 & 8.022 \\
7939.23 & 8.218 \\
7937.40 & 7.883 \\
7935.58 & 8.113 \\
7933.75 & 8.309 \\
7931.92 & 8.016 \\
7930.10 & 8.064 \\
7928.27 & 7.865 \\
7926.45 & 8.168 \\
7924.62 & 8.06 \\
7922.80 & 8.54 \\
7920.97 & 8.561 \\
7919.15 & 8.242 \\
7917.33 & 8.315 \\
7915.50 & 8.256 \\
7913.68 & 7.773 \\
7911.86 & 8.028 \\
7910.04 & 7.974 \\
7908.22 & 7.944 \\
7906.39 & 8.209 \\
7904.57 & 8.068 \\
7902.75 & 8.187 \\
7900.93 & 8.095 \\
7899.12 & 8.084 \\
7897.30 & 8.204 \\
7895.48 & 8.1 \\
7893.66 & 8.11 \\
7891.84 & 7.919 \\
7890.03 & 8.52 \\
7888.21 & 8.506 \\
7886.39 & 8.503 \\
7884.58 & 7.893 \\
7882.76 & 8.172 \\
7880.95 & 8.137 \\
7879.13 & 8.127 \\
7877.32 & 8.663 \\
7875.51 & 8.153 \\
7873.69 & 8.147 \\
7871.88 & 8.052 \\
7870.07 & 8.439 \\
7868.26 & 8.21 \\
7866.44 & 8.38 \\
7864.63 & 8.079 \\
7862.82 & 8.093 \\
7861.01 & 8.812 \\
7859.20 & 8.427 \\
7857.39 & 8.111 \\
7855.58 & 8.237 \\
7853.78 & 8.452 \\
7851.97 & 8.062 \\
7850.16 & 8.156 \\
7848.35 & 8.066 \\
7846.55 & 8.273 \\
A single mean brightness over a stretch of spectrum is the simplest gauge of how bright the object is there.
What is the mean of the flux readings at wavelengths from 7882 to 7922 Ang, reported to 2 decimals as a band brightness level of 8.17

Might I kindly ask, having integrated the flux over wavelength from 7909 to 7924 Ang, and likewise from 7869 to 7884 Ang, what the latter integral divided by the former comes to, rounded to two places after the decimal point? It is 1.00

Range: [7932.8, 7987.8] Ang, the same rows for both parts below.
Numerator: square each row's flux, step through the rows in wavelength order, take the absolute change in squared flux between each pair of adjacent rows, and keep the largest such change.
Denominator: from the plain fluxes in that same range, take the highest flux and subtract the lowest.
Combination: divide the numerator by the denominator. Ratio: 10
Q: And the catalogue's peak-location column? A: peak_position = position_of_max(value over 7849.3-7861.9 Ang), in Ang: 7861.01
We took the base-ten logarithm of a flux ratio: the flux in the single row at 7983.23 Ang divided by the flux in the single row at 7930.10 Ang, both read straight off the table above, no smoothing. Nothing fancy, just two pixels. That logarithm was -0.001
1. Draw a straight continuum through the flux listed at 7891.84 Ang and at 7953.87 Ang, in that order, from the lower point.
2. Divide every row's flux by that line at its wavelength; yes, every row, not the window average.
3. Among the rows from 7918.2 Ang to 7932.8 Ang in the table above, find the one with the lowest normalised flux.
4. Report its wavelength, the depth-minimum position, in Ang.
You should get 7928.27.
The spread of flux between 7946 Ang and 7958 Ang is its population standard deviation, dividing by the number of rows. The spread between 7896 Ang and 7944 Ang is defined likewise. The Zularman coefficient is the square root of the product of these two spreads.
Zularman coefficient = 0.200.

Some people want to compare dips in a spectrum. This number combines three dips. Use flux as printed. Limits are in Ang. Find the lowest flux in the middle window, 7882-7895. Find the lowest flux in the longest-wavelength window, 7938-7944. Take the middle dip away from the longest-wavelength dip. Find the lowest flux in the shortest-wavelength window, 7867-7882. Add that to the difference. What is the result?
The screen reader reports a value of 8.18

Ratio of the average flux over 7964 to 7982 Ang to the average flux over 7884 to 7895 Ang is 1.00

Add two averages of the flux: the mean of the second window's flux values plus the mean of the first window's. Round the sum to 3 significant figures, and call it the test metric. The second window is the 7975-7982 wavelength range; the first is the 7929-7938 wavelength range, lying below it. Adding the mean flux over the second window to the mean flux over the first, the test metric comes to 16.1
